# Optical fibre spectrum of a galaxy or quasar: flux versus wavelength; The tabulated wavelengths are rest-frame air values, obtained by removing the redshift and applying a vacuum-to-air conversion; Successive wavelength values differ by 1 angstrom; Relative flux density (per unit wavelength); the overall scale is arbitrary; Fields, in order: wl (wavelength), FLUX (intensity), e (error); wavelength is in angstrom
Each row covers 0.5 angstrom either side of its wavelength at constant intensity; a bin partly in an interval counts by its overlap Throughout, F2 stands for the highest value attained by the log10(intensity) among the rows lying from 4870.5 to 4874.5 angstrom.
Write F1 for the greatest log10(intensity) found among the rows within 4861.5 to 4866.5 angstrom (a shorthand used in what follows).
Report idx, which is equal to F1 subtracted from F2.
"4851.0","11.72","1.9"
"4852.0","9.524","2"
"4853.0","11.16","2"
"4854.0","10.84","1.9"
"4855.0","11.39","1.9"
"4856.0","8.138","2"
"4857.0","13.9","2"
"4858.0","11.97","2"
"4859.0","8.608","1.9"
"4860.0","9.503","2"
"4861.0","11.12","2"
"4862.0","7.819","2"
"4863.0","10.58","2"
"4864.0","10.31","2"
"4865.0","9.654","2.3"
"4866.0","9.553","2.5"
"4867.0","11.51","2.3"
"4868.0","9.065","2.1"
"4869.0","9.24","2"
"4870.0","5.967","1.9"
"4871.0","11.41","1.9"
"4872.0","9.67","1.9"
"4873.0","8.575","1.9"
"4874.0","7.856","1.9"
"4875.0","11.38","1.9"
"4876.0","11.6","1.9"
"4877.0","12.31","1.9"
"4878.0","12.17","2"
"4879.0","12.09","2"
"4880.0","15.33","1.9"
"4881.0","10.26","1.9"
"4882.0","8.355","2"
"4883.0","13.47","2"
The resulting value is 0.03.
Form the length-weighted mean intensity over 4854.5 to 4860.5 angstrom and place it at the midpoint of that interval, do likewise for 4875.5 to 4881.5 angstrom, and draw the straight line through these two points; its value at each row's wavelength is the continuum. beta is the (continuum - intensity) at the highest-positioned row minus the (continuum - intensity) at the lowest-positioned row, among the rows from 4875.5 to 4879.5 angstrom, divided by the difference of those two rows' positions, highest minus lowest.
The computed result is -0.08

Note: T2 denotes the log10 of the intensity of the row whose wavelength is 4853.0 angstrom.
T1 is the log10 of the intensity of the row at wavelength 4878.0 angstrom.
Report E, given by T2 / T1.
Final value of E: 0.97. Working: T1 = 1.09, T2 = 1.05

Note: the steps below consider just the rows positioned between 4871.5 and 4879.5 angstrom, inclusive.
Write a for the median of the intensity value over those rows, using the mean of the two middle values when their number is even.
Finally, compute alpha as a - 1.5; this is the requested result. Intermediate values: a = 11.5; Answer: 10.0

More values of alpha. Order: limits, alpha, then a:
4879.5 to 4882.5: 8.8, 10.3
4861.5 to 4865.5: 8.5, 10.0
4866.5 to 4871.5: 7.7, 9.2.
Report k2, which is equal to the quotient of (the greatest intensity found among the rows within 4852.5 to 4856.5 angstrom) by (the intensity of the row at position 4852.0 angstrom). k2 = 1.20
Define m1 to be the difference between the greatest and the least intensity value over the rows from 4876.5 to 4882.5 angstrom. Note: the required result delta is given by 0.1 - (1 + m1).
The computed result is -7.9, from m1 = 7.0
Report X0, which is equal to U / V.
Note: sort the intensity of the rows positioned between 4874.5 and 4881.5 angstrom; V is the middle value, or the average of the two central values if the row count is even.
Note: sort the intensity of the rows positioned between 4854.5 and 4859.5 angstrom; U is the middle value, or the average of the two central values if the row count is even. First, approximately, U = 11.4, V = 12.1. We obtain 0.94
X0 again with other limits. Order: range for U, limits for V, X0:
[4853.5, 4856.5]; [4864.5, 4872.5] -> 1.13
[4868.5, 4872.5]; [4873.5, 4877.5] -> 0.82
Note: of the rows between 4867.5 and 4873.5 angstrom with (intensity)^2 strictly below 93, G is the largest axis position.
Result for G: 4873.0 angstrom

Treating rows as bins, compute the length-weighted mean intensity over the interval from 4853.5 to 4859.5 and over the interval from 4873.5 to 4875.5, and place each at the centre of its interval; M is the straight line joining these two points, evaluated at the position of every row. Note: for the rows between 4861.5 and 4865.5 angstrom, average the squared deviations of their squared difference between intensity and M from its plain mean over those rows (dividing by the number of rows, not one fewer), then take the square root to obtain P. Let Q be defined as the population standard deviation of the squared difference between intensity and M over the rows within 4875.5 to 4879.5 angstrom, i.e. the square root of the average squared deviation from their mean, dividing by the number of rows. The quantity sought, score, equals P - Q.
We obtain 1.4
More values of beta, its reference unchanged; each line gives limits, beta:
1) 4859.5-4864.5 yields -0.12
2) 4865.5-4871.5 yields -0.29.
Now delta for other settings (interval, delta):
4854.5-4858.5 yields -6.7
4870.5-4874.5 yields -4.5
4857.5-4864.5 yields -5.1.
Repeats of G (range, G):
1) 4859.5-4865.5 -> 4862.0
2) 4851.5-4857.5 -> 4856.0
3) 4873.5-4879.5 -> 4874.0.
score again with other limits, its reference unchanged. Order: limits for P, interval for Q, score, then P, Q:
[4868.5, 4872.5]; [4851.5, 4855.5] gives 5.3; 6.38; 1.0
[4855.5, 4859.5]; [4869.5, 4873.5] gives -3.2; 3.10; 6.3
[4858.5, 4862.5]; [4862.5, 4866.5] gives 2.4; 2.58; 0.2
